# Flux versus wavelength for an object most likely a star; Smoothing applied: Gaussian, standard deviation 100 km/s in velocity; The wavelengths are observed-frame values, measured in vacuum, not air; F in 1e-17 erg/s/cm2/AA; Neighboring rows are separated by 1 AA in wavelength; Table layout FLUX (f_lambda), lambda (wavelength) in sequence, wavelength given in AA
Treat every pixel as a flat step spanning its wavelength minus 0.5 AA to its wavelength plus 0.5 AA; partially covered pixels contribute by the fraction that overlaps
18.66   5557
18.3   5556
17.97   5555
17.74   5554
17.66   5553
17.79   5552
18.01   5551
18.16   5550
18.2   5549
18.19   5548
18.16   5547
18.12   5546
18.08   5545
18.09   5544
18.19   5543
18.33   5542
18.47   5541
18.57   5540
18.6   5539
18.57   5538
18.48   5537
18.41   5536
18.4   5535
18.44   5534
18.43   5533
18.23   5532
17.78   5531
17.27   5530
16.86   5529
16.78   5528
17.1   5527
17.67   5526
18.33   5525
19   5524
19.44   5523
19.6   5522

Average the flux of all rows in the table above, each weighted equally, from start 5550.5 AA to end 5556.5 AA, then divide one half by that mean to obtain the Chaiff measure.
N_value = 0.0279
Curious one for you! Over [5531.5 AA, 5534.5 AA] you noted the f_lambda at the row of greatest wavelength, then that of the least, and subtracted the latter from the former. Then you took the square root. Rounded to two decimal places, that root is 0.46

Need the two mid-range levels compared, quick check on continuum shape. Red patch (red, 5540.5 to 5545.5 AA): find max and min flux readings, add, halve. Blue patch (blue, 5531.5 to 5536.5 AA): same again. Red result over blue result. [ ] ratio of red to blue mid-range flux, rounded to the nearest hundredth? 1.00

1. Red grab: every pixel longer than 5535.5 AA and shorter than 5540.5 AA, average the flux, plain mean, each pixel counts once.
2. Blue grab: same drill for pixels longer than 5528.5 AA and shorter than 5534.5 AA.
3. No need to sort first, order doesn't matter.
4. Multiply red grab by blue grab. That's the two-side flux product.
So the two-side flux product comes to 330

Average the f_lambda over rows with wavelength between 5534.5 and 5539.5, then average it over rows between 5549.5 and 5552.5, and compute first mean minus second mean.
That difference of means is 0.51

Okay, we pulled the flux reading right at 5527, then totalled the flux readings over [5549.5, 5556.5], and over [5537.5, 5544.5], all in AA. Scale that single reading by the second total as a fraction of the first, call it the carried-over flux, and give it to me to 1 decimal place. 17.5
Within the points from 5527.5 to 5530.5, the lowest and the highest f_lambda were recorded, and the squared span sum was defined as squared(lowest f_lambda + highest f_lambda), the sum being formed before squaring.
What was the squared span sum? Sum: 1159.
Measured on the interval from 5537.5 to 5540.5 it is 1382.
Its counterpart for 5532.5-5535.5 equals 1357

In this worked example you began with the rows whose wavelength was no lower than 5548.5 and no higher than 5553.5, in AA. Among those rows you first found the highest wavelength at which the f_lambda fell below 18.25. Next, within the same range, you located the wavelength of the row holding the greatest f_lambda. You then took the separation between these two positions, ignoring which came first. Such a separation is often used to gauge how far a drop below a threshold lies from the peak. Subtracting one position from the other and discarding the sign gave 4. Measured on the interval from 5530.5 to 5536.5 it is 2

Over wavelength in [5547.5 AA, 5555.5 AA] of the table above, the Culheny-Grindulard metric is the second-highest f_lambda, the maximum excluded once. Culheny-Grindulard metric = 18.19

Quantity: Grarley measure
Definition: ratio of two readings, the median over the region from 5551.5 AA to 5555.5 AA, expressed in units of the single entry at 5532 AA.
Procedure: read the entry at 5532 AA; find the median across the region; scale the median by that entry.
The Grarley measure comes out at 0.97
